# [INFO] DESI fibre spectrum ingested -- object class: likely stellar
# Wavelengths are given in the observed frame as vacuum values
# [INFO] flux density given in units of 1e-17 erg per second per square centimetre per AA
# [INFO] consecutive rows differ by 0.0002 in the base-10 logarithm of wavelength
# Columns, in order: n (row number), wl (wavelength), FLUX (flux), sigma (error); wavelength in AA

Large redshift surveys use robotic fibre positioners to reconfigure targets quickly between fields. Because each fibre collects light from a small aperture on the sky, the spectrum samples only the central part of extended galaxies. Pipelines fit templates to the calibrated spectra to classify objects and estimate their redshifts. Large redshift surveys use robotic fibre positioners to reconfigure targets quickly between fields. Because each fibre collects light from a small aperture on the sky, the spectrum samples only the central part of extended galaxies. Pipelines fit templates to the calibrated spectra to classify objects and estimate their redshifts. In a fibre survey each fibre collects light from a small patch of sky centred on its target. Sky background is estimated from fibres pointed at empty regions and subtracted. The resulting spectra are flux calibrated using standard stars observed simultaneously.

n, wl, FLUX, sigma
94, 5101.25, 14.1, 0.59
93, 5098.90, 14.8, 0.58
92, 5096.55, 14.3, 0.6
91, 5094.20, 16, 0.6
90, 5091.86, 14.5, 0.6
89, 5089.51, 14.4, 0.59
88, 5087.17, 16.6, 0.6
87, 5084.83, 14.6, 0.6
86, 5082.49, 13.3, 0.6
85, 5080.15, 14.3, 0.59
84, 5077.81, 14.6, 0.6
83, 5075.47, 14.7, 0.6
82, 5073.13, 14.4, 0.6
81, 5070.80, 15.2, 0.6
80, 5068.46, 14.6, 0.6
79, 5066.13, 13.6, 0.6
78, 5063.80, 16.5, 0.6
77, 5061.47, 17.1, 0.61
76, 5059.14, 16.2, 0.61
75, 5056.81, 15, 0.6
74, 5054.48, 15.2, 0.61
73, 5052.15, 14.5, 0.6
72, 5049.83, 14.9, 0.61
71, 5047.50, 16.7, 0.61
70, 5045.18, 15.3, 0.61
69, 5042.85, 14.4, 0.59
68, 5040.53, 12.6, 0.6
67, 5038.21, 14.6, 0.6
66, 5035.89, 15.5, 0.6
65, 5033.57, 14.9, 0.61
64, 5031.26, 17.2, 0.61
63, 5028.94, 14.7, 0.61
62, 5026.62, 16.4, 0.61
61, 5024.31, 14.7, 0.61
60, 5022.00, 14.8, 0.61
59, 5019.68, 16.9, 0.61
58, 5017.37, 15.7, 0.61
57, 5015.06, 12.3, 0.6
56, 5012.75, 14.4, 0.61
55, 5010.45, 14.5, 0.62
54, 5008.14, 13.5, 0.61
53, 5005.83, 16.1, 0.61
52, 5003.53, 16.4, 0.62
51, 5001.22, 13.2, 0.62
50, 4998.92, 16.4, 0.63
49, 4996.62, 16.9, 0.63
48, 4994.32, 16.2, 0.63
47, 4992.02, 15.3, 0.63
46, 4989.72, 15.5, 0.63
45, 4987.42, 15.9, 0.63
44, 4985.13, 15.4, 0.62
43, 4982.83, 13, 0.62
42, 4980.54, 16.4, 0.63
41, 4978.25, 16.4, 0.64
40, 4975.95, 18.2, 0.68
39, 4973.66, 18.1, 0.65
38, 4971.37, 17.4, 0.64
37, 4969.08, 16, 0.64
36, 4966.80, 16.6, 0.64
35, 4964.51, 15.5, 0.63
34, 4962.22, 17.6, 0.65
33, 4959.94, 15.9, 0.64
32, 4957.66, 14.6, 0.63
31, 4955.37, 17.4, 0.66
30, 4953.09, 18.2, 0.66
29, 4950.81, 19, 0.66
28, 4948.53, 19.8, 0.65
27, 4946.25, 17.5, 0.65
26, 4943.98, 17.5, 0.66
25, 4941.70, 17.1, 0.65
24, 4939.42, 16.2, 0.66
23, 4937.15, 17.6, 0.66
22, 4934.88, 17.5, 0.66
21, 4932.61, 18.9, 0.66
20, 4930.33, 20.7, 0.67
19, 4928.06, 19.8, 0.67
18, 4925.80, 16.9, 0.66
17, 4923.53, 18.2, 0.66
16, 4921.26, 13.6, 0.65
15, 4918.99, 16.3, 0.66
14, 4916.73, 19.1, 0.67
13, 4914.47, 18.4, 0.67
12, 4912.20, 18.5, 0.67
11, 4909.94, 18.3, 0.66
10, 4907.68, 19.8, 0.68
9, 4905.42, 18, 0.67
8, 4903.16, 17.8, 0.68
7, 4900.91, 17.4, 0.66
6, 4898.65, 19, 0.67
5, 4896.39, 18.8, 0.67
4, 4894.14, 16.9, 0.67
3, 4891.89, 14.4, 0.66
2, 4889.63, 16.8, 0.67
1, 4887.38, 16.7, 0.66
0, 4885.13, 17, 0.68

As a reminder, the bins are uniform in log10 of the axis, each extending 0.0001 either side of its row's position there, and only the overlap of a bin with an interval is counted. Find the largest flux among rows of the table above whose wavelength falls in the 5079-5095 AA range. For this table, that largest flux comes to 16.6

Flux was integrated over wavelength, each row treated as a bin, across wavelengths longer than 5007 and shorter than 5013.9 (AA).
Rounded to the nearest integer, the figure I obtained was 98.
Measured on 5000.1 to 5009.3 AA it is 136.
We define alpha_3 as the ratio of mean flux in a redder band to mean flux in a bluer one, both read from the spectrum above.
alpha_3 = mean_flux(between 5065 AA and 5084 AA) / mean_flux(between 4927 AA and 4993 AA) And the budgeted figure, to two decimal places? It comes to 0.84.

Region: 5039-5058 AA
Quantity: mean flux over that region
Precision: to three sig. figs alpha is 14.8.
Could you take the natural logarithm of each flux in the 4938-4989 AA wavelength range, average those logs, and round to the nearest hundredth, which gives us 2.82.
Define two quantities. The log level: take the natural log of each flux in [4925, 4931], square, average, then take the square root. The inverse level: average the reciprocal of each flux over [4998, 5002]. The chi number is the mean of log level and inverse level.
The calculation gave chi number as 1.51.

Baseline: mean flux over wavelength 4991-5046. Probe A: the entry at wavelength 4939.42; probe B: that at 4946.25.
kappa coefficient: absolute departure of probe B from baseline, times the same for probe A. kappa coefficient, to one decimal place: 2.6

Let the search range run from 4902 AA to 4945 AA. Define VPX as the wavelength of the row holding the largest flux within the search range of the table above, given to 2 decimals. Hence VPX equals 4930.33 AA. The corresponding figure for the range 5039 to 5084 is 5061.47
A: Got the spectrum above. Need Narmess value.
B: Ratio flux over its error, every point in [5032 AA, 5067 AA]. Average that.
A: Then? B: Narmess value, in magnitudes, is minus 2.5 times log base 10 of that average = -3.50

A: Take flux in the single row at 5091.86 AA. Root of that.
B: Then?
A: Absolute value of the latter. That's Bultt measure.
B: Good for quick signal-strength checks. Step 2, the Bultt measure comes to 3.81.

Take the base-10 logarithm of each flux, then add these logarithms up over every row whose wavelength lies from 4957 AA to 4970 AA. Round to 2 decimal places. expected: 7.23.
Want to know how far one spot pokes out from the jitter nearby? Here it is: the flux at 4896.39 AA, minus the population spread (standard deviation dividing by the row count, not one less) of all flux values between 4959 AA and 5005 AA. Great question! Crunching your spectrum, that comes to 17.5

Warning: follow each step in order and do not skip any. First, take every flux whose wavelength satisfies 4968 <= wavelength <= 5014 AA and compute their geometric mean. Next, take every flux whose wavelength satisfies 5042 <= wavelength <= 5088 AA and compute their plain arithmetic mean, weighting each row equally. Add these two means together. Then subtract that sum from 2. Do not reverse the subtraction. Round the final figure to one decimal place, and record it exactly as -28.8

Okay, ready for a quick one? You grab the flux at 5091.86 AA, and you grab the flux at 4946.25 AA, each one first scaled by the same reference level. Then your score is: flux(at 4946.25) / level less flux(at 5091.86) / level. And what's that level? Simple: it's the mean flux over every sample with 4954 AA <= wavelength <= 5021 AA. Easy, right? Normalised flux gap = 0.19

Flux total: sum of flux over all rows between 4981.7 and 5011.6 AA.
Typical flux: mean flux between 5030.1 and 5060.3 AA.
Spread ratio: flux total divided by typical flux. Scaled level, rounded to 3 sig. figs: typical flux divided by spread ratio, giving 1.16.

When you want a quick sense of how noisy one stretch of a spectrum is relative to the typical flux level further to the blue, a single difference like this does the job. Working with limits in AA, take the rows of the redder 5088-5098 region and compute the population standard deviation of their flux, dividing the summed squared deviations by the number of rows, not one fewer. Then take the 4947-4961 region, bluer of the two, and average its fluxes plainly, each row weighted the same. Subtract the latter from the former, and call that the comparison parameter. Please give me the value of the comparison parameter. -16.8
